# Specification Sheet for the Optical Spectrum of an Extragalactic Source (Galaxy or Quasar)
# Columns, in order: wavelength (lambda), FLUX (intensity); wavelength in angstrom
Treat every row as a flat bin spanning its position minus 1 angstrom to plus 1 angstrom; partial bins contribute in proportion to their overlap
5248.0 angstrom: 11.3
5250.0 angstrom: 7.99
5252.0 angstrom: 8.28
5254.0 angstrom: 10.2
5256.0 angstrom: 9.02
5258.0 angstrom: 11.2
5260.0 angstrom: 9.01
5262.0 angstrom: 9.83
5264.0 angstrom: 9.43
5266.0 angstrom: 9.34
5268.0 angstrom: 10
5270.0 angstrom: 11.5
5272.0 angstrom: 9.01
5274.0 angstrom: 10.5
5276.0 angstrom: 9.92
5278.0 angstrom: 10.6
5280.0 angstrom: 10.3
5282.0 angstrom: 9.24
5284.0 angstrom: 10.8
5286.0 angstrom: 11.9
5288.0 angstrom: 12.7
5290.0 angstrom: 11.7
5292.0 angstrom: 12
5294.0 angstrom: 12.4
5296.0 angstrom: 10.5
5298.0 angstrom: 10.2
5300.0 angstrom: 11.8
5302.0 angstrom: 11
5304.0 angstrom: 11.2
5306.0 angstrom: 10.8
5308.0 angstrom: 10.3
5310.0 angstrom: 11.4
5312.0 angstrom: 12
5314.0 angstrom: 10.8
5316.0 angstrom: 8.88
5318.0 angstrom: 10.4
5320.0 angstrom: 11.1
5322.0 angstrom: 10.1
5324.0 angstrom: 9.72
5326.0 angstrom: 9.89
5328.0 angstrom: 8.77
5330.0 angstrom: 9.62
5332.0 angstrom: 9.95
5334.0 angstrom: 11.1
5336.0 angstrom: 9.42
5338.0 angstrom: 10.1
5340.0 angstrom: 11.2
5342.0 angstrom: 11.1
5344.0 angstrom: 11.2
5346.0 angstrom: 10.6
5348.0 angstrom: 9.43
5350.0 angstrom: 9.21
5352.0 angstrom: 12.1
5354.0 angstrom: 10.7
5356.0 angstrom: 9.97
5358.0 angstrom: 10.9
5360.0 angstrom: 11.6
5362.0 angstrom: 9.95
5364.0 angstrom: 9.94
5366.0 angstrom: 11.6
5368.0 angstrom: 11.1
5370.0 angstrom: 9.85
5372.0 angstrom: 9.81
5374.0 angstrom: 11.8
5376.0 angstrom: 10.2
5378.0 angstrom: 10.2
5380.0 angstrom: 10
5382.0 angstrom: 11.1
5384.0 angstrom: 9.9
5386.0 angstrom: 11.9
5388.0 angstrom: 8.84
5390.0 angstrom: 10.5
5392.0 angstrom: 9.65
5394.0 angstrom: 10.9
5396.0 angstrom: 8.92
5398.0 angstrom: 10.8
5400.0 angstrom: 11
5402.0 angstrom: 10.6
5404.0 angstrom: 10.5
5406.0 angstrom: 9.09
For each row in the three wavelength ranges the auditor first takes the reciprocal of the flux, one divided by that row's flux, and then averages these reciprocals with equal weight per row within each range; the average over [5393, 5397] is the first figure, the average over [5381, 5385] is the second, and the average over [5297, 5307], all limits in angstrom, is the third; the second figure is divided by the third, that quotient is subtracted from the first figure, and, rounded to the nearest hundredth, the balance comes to -0.95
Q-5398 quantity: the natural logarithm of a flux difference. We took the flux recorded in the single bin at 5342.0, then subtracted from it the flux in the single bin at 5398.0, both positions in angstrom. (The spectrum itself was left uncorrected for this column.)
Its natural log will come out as -1.2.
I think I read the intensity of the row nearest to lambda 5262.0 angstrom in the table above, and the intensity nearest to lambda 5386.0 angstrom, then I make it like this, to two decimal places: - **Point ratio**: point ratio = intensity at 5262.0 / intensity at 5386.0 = 0.83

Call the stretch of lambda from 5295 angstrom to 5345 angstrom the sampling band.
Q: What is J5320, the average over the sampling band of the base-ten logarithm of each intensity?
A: 1.02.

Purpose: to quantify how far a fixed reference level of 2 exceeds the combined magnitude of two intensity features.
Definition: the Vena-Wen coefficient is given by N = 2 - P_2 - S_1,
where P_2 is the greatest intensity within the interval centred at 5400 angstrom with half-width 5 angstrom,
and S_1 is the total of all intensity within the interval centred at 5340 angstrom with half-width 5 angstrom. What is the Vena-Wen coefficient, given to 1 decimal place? -62.0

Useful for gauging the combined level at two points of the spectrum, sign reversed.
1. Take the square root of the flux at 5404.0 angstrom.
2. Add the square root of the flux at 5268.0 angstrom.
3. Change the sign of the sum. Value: -6.40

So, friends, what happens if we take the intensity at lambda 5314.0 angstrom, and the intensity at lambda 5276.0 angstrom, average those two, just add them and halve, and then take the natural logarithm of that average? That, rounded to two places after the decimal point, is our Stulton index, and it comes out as 2.34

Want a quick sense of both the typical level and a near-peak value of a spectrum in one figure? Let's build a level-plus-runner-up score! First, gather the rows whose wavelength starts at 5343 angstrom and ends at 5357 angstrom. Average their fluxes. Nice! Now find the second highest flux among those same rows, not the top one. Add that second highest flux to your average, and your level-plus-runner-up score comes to 21.7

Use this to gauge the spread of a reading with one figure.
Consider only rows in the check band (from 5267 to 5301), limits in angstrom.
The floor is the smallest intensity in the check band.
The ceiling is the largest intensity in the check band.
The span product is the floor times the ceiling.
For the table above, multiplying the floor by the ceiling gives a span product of 114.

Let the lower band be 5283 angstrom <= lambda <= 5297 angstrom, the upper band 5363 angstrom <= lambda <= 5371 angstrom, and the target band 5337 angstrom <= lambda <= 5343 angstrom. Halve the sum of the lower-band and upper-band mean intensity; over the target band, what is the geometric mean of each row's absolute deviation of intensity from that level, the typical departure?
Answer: 0.1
